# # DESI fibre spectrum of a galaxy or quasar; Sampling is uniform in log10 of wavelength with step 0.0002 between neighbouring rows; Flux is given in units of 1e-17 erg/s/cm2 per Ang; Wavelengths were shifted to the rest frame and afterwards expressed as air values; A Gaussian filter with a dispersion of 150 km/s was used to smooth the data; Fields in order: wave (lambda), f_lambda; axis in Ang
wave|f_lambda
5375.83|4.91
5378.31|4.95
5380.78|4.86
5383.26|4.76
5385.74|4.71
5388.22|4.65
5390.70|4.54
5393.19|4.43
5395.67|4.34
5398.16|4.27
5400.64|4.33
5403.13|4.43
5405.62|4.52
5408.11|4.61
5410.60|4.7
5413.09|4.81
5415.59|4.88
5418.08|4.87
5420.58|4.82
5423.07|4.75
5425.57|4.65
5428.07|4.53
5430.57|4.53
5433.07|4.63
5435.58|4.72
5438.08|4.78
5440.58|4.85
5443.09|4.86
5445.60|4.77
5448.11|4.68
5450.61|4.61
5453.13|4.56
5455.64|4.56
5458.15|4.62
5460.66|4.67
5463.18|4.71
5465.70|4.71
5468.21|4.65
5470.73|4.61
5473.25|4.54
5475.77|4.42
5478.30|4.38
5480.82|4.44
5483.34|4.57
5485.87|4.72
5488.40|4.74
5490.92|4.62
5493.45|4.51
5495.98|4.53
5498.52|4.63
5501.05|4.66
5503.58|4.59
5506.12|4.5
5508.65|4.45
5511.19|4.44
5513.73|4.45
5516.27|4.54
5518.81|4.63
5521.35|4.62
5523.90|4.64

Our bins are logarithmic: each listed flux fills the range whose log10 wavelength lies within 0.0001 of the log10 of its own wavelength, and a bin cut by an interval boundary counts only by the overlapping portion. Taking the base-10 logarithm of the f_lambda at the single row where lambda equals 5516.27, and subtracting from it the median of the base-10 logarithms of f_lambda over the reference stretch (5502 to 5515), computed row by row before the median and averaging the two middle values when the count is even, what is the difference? 0.009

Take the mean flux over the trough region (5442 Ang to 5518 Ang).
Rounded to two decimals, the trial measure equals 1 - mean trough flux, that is -3.59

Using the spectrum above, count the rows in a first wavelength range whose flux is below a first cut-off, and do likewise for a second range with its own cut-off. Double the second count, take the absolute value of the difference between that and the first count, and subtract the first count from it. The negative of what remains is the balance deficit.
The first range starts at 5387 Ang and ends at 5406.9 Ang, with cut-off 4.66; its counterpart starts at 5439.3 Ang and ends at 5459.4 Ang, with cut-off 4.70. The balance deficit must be 6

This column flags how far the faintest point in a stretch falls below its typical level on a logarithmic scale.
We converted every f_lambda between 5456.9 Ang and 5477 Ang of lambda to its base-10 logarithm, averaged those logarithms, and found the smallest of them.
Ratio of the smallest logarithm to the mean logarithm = 0.972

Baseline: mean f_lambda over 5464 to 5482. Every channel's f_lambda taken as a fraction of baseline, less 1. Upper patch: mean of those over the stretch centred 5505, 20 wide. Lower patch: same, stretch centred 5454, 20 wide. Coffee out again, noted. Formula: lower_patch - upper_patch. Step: 0.026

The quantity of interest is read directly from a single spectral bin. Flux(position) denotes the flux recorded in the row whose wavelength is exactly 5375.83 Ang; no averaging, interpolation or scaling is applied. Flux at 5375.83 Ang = 4.91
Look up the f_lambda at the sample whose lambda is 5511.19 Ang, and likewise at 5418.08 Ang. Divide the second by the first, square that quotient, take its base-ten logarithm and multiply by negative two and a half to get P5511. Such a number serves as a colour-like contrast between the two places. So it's -0.2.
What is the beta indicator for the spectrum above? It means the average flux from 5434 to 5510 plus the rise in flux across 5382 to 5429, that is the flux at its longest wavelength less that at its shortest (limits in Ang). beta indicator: 4.39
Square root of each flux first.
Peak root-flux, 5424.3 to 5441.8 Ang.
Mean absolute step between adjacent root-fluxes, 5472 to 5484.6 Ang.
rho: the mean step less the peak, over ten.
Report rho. -0.2182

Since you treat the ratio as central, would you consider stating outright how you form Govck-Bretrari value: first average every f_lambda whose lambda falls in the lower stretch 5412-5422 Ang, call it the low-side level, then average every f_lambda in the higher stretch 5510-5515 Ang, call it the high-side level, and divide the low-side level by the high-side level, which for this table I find 1.090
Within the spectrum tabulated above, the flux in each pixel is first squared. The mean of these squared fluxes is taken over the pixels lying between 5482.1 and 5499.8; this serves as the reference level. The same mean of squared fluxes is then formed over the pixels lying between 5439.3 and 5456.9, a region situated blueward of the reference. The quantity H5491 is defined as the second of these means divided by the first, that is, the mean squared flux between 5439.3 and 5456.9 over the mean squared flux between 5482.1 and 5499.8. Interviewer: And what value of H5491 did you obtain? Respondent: 1.04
